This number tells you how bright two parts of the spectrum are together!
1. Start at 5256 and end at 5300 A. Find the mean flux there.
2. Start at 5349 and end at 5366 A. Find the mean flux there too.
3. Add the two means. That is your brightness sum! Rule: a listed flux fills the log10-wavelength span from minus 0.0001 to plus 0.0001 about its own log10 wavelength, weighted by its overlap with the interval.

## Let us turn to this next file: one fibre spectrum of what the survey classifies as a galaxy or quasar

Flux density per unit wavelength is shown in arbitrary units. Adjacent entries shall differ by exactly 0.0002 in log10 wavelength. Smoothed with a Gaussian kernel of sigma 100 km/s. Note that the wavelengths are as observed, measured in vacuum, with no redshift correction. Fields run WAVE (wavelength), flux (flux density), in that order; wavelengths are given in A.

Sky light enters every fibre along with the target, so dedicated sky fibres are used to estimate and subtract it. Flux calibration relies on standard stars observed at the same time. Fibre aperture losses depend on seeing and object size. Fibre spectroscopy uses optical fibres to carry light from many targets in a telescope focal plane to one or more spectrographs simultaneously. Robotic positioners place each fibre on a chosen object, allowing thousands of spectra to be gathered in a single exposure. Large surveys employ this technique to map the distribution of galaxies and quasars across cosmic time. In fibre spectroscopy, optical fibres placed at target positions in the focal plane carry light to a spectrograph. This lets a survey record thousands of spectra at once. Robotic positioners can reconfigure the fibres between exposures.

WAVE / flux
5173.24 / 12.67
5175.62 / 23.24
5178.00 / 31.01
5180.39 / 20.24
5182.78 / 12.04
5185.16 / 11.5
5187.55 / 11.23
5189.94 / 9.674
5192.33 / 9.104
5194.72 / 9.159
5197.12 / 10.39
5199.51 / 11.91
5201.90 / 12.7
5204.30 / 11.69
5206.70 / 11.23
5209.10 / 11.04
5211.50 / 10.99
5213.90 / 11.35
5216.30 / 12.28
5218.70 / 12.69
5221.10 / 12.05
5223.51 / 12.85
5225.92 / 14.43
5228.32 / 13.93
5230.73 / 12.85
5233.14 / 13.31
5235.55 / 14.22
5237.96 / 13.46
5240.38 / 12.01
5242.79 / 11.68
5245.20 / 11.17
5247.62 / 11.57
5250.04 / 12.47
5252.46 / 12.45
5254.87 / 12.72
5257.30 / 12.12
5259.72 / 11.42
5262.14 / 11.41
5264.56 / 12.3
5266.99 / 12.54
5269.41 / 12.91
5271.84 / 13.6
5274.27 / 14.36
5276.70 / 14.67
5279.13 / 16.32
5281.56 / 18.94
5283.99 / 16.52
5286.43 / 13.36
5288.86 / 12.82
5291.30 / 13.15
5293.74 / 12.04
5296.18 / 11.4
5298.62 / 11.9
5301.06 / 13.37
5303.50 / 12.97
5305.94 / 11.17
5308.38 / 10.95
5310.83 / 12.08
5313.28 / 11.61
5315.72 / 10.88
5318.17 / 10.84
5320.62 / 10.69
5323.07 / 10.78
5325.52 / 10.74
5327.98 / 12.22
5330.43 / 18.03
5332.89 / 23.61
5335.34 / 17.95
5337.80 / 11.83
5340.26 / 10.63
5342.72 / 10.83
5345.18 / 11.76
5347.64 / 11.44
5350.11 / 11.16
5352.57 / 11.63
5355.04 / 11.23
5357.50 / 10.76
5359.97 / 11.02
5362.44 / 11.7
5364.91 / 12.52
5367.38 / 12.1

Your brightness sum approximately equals 24.9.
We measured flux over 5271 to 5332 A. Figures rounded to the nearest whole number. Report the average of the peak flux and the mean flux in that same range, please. 16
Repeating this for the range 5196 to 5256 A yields 13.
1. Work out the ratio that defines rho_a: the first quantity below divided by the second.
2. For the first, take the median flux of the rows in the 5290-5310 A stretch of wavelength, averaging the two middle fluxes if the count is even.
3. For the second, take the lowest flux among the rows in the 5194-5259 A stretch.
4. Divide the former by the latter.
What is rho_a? 1.31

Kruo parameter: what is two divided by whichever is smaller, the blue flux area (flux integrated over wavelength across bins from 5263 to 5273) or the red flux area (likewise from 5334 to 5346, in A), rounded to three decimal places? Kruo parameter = 0.016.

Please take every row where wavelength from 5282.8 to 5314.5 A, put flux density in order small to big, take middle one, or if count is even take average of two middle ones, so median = 12.1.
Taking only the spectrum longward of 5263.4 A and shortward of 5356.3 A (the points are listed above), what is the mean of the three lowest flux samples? 10.7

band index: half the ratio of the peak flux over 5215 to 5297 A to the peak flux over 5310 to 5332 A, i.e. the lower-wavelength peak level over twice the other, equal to 0.53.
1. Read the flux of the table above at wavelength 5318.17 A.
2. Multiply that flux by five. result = 54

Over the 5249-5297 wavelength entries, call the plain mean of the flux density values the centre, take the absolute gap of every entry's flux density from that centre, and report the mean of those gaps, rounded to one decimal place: 1.4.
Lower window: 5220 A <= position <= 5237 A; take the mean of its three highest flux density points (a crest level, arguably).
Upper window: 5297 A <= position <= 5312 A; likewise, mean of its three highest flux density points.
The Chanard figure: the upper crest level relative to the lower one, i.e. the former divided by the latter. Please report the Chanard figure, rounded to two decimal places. 0.90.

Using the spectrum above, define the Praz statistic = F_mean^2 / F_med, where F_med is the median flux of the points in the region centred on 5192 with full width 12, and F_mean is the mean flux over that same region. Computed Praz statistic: 10.2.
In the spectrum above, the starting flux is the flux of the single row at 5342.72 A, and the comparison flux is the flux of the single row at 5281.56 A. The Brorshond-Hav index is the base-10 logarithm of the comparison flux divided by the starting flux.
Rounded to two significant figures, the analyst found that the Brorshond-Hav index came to 0.24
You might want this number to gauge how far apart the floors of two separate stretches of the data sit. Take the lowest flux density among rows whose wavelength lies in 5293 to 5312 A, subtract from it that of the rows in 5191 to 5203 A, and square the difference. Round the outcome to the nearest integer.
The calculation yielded 3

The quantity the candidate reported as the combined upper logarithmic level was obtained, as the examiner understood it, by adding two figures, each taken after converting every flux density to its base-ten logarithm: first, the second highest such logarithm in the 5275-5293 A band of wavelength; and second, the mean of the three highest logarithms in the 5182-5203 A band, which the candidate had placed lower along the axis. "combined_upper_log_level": 2.30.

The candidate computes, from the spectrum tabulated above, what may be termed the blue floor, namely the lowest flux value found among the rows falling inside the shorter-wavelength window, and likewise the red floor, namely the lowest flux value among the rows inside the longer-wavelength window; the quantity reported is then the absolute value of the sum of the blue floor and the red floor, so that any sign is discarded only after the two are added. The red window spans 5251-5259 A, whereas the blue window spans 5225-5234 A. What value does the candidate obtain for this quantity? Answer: 25.0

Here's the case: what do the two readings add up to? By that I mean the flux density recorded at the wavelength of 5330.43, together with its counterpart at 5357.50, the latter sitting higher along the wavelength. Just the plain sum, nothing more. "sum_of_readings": 28.8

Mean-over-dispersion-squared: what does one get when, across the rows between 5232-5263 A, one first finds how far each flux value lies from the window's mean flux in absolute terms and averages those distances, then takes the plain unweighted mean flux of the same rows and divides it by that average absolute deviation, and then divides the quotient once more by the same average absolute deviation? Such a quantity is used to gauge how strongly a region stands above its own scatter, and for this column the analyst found 23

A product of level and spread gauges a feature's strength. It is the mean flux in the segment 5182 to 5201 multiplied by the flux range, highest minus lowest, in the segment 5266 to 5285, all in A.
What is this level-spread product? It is 68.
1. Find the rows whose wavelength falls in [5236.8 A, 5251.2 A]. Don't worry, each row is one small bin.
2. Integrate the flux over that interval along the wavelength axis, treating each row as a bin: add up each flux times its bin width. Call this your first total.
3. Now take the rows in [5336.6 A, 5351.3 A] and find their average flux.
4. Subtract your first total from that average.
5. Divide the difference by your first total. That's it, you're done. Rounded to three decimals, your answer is -0.935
